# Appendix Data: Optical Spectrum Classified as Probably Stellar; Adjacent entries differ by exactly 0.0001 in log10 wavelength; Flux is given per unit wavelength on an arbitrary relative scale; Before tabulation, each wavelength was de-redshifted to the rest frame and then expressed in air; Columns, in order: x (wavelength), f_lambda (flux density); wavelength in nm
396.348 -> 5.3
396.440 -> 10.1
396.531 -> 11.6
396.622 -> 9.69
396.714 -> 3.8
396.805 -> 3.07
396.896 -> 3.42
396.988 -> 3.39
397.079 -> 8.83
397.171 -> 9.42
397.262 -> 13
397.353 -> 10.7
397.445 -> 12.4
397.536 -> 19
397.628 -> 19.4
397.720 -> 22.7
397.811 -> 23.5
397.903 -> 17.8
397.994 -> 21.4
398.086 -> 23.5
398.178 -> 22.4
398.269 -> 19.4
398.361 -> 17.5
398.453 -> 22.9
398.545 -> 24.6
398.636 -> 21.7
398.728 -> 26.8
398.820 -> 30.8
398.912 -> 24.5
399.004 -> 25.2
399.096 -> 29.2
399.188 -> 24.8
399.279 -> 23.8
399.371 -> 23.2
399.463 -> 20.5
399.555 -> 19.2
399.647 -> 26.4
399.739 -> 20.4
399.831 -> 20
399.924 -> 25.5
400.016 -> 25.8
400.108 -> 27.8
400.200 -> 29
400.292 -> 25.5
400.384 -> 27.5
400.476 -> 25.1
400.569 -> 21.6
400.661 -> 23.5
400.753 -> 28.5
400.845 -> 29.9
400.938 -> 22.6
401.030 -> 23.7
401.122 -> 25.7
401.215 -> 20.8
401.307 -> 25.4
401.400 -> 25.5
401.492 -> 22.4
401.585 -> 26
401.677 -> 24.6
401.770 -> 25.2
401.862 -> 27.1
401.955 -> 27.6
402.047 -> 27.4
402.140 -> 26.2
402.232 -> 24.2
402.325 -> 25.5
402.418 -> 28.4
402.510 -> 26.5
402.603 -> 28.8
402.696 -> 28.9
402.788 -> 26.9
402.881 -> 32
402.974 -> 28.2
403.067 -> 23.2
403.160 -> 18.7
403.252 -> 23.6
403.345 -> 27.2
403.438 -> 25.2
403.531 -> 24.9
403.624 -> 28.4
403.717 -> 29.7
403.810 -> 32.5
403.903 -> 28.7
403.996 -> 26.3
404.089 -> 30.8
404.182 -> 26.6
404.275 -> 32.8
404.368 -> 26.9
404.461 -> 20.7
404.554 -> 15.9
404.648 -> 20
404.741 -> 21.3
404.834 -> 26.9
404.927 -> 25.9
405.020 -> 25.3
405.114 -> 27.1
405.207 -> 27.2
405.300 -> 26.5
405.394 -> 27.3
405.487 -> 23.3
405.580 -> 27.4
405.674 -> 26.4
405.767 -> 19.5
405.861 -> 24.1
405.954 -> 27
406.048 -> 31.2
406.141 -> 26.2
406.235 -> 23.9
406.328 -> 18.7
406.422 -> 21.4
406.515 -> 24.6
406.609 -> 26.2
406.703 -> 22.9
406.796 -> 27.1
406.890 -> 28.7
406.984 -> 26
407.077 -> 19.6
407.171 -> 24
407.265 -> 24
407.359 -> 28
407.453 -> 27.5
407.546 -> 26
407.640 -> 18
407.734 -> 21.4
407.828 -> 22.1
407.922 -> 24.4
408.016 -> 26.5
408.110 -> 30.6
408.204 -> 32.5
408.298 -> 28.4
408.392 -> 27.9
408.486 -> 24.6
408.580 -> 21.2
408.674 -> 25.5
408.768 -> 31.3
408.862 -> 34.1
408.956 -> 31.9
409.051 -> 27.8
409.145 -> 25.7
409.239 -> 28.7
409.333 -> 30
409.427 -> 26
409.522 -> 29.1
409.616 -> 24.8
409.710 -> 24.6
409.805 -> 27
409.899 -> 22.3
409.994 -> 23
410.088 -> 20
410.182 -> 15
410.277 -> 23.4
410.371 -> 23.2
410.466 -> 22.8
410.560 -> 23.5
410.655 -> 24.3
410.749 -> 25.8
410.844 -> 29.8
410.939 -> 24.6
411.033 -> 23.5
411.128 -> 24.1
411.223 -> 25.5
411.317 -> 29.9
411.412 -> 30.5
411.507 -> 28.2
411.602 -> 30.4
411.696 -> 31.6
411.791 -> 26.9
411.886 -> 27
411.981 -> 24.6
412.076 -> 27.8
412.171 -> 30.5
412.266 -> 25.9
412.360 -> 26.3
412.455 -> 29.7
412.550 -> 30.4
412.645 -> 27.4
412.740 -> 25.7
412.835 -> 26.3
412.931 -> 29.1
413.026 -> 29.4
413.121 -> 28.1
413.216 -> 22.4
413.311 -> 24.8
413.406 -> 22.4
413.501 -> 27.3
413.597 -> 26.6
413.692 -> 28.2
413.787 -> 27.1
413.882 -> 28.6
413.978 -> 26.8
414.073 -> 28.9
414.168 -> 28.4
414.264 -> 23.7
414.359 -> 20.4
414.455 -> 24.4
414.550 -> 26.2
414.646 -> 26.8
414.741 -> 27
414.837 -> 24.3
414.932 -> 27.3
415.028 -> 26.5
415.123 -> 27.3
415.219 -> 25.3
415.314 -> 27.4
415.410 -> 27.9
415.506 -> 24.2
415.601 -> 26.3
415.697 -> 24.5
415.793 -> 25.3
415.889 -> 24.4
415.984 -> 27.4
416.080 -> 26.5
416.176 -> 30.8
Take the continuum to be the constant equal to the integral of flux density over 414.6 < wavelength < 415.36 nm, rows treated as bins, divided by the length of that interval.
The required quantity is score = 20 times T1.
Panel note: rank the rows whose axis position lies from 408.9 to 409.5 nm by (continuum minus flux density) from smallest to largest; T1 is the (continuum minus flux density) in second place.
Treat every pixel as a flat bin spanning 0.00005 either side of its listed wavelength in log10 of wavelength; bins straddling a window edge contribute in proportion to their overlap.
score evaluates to -70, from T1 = -3.5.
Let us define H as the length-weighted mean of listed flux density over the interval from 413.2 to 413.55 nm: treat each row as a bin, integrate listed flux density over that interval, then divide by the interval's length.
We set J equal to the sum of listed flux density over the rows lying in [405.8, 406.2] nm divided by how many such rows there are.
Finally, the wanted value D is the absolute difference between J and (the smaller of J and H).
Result 2.7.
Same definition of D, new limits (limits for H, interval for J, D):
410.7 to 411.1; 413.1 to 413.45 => 0.0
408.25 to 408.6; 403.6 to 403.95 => 3.9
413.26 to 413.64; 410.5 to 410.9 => 0.6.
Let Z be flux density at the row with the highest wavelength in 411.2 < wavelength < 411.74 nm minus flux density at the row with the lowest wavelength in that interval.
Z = 6.1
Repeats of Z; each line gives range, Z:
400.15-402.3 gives -4.8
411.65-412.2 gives -1.1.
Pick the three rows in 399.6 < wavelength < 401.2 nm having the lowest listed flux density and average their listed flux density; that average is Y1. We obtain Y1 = 20.7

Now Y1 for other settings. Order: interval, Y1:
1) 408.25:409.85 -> 23.5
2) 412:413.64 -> 23.2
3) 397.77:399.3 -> 18.2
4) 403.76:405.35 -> 18.9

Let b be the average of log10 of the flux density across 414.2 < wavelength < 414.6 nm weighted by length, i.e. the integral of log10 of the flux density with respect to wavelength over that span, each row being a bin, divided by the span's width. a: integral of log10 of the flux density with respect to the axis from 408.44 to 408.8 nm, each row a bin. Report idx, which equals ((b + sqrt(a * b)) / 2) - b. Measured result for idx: -0.27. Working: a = 0.5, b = 1.37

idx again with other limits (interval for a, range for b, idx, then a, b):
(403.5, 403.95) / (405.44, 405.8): -0.22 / 0.7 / 1.38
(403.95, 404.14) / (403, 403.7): -0.39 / 0.3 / 1.39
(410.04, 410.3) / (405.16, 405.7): -0.37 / 0.3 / 1.42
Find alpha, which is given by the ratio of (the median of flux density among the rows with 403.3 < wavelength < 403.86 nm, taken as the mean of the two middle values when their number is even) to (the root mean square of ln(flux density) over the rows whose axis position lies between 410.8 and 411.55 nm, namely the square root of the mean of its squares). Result 8.4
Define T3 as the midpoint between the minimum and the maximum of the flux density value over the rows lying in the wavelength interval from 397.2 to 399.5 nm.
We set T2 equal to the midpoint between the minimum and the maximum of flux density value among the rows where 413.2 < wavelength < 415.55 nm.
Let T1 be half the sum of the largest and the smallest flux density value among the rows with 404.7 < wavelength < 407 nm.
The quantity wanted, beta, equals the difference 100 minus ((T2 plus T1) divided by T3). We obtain 97.6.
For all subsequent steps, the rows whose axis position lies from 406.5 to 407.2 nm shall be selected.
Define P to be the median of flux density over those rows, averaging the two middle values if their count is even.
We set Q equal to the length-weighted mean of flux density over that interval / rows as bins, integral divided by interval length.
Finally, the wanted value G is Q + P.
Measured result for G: 50.2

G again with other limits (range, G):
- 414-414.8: 52.2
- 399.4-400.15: 46.2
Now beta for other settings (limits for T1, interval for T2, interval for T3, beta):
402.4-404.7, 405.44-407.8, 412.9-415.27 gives 98.0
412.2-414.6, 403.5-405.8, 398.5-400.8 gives 98.0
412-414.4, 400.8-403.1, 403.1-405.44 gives 97.9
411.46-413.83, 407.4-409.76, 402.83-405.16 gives 97.8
